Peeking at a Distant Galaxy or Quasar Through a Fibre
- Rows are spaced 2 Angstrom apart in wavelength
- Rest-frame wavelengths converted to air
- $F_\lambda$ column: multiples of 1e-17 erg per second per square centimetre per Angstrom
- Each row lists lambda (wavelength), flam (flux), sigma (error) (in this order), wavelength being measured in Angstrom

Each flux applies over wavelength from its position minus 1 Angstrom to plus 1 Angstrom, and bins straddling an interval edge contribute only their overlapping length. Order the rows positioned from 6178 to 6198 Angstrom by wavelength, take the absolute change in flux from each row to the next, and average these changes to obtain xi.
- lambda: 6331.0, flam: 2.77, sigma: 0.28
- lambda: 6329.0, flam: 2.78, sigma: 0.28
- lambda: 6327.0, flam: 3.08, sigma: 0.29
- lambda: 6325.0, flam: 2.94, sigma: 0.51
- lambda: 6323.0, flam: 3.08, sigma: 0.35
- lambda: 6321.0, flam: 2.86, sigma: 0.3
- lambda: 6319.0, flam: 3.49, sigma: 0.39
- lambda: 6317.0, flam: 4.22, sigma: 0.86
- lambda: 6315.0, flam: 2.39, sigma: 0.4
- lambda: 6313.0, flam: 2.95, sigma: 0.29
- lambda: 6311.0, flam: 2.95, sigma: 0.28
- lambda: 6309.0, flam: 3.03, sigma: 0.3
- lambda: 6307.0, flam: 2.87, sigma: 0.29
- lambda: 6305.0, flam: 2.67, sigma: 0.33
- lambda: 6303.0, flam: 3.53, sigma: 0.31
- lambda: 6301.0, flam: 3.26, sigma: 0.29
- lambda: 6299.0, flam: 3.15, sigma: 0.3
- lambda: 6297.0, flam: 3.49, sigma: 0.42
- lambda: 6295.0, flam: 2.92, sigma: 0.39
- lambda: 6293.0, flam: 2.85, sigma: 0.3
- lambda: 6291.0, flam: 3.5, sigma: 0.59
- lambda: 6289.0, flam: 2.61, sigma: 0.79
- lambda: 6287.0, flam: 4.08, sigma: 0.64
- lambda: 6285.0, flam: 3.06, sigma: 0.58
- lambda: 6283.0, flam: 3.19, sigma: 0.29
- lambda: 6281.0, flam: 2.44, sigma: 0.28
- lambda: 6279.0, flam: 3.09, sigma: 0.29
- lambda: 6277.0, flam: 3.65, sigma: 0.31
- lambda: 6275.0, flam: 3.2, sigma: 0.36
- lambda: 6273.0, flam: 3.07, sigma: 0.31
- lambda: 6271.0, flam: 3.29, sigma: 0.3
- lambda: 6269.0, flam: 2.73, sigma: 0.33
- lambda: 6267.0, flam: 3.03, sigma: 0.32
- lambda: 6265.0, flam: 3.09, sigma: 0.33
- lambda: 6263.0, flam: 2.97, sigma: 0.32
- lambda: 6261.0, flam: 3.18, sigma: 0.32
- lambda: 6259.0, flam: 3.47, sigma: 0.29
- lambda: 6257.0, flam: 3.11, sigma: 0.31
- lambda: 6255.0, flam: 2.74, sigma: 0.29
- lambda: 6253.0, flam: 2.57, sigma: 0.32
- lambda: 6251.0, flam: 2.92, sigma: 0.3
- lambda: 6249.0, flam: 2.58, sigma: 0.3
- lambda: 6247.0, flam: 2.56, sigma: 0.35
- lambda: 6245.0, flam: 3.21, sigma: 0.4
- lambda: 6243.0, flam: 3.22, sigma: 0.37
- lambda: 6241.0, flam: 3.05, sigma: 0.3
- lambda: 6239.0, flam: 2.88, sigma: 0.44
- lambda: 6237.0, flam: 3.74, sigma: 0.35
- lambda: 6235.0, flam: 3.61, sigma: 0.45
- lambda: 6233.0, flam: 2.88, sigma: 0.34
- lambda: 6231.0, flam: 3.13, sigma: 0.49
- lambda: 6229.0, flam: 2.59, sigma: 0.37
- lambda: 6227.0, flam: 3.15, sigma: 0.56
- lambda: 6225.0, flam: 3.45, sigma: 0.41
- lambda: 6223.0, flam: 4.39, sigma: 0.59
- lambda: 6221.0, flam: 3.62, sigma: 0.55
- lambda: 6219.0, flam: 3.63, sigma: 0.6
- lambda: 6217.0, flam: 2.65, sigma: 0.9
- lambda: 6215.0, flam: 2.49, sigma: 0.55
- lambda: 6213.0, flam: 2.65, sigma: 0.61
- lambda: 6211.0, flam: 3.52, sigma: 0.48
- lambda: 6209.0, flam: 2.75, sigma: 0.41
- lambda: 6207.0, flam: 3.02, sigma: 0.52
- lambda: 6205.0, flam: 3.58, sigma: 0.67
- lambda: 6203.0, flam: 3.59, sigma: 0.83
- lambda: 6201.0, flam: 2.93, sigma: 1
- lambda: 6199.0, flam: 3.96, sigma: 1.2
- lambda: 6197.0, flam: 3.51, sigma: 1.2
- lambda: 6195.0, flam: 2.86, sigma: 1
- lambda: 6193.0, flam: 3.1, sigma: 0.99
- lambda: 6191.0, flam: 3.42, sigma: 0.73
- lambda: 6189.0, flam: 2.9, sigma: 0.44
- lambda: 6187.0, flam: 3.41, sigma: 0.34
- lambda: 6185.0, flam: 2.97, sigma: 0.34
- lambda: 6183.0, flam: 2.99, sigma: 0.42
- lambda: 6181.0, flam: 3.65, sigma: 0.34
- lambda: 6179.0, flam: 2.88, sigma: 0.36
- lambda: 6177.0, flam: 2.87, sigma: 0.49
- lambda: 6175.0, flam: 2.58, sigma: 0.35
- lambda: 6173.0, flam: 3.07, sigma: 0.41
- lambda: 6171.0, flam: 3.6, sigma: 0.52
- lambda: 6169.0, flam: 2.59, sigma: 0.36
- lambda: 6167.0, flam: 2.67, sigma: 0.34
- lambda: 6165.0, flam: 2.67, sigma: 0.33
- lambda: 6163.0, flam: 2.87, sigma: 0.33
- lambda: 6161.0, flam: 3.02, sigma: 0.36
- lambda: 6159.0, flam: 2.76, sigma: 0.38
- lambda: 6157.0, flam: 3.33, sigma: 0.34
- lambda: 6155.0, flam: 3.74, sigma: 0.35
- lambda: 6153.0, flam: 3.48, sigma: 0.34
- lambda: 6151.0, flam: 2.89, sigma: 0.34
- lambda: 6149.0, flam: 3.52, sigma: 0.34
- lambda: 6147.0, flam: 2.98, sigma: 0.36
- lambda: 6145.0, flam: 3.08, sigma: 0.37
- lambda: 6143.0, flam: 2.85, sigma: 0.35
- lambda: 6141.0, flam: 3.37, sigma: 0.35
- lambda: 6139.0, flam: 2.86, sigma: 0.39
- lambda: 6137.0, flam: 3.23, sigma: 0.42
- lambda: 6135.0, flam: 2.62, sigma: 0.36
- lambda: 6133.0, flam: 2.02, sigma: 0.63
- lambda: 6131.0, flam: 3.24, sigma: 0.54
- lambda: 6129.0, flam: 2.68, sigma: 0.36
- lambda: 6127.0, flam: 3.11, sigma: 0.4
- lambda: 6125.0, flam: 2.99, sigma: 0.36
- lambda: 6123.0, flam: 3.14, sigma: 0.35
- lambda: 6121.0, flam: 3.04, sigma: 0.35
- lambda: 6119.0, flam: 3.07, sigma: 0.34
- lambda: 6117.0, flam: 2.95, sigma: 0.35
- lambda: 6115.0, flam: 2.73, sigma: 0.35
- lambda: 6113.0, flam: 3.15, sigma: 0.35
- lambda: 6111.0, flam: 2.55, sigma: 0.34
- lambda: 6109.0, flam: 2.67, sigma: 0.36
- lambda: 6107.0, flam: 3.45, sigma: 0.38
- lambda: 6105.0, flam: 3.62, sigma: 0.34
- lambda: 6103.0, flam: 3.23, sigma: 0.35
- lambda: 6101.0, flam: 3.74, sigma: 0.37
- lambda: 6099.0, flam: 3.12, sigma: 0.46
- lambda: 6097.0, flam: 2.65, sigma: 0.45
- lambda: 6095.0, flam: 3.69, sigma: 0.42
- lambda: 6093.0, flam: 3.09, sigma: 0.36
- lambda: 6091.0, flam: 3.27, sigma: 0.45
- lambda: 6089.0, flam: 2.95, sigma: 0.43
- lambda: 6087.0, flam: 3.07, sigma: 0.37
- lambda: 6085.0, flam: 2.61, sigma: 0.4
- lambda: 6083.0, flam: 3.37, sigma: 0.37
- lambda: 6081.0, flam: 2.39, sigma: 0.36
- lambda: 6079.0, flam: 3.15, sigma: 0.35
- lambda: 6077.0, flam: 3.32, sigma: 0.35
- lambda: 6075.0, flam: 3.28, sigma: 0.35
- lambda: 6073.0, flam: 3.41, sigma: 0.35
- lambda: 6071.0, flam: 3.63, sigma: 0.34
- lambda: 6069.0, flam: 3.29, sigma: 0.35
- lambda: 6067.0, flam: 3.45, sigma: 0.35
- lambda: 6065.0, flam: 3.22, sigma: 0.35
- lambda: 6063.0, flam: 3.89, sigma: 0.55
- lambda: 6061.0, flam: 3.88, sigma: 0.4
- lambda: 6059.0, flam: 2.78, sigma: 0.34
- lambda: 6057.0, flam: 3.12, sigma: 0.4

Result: 0.459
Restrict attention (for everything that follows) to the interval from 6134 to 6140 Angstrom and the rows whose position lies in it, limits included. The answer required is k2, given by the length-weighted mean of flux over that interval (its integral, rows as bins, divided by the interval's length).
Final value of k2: 2.90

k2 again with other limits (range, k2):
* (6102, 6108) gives 3.43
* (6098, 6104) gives 3.36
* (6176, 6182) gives 3.13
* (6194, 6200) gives 3.44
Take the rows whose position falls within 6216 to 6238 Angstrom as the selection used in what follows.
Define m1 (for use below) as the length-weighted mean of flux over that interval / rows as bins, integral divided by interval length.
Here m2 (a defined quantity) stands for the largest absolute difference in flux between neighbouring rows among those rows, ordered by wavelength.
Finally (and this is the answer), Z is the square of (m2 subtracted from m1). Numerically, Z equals 5.6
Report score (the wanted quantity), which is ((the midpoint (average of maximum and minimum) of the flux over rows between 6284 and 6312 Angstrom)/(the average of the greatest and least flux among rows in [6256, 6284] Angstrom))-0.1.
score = 1.00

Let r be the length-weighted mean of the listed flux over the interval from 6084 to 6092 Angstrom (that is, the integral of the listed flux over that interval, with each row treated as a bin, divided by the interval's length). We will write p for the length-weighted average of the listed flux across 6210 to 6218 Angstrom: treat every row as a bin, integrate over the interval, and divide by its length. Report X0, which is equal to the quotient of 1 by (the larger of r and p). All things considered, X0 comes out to 0.3361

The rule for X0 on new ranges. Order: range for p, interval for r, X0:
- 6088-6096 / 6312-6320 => 0.3065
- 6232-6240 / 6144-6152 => 0.3051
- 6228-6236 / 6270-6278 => 0.3028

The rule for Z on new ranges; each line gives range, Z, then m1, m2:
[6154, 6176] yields 3.9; 2.99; 1.01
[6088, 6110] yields 4.8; 3.23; 1.04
